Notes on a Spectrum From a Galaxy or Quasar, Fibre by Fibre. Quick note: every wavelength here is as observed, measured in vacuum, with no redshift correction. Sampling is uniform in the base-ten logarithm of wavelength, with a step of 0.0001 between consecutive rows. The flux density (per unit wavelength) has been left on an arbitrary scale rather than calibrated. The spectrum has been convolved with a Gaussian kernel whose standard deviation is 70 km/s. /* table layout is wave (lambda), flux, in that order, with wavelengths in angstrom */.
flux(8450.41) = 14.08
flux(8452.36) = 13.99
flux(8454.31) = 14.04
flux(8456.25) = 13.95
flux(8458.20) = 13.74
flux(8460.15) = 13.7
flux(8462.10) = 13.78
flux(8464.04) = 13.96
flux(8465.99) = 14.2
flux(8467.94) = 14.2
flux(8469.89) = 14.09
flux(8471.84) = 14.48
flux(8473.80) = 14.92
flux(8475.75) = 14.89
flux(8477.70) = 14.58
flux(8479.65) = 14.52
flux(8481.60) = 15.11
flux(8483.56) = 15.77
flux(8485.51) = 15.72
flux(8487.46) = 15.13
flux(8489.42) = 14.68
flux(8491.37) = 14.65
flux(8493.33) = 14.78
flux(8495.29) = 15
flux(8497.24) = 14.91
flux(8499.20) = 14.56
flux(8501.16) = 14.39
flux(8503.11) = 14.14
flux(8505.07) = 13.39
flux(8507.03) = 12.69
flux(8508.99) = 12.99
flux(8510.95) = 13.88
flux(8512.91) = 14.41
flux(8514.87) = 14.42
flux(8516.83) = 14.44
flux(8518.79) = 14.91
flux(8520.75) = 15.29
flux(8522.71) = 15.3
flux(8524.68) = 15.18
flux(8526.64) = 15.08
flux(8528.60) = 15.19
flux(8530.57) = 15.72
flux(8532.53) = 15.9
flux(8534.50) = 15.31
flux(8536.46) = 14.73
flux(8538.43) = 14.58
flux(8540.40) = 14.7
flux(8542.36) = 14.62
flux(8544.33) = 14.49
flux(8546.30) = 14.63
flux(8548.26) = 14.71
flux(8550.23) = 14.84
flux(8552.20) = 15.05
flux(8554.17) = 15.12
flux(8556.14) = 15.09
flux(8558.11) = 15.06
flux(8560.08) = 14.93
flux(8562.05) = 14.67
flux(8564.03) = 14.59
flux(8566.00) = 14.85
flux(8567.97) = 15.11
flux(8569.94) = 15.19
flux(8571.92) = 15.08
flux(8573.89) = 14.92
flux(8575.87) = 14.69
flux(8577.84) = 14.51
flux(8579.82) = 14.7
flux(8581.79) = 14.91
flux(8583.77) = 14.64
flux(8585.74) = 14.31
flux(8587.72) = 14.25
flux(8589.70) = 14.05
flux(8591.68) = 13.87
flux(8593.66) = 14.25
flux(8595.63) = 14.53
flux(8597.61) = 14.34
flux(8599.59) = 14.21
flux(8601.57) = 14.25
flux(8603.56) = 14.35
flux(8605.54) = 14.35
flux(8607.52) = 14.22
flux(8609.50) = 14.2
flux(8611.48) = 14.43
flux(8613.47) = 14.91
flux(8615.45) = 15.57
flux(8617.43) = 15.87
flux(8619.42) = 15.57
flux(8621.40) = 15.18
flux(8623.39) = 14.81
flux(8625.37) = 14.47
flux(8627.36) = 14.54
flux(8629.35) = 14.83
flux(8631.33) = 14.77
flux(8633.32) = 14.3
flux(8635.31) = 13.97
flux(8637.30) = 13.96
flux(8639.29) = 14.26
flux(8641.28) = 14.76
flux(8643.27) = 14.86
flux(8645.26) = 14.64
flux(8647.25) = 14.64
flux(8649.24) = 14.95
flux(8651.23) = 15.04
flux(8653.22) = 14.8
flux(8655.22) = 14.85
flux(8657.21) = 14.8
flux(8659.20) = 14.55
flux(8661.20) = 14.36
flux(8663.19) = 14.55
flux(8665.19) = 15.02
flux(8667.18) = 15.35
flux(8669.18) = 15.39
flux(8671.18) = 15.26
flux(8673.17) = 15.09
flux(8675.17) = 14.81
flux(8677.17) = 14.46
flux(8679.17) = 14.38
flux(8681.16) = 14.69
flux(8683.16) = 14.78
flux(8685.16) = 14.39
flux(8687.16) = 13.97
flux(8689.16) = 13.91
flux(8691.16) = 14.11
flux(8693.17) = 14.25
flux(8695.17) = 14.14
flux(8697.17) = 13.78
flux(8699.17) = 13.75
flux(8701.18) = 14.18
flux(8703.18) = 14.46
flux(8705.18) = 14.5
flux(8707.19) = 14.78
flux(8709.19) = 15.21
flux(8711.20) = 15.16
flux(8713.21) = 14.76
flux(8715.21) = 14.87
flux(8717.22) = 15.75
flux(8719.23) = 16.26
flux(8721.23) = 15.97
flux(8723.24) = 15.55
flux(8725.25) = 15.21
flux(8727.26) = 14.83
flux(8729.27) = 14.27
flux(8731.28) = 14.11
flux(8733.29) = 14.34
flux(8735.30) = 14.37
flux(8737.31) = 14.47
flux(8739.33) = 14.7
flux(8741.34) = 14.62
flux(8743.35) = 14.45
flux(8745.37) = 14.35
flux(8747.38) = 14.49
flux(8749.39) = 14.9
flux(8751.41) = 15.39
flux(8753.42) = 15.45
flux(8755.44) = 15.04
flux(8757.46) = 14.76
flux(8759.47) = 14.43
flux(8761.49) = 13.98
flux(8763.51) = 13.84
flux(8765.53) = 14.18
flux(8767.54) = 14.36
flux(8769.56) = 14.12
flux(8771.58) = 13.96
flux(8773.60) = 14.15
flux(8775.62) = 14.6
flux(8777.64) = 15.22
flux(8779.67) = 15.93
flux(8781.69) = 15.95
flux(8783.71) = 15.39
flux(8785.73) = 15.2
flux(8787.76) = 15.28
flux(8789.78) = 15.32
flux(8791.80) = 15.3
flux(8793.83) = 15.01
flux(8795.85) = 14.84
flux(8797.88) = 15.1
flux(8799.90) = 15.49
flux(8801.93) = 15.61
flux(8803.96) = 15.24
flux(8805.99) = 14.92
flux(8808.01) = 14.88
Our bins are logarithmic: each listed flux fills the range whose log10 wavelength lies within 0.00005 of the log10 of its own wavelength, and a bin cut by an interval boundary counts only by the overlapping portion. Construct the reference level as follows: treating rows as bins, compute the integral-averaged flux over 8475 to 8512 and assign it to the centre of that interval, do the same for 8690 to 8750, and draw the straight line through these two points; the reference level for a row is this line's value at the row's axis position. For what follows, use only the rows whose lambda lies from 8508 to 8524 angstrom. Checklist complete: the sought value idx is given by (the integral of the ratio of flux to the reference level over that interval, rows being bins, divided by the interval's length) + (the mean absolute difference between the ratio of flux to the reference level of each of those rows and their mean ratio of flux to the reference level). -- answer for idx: 1.032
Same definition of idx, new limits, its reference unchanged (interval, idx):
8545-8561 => 1.035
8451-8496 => 1.033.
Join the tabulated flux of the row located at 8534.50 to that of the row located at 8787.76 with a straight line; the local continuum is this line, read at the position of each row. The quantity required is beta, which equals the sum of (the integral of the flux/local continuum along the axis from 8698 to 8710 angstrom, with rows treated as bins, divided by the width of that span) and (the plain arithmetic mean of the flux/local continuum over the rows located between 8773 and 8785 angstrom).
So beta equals 1.94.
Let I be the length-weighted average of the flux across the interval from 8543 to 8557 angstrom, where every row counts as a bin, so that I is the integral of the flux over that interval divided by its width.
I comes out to 14.8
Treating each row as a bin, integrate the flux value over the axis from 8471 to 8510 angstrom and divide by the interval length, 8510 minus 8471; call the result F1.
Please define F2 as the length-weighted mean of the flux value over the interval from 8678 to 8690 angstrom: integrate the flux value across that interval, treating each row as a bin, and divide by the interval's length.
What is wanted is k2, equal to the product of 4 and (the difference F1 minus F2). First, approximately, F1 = 14.6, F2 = 14.4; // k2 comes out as 0.8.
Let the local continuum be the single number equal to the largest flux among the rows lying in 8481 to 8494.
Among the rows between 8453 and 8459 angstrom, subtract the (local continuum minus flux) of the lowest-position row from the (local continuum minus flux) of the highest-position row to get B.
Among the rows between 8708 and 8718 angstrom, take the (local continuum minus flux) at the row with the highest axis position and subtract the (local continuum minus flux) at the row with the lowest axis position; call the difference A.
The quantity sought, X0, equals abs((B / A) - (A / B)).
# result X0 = 1.2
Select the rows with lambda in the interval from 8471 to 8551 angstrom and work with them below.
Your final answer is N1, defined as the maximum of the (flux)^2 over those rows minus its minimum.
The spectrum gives 92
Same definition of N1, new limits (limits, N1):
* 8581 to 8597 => 30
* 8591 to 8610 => 19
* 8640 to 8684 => 31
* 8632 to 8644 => 26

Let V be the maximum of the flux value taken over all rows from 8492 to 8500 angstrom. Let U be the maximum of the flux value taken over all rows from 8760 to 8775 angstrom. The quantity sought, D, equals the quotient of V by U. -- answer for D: 1.04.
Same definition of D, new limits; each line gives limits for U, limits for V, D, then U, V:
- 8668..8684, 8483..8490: 1.02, 15.39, 15.77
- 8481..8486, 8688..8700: 0.90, 15.77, 14.25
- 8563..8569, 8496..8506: 0.99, 15.11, 14.91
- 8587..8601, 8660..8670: 1.06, 14.53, 15.39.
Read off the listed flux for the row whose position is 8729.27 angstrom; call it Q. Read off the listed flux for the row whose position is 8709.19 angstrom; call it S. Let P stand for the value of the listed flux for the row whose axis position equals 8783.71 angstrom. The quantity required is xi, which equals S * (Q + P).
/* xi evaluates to 451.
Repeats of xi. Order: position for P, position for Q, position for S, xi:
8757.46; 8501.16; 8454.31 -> 409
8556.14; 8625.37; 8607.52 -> 420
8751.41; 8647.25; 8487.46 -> 454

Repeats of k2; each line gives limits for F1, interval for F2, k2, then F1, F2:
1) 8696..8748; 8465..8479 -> 1.0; 14.7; 14.5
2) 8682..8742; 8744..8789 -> -0.5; 14.6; 14.8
